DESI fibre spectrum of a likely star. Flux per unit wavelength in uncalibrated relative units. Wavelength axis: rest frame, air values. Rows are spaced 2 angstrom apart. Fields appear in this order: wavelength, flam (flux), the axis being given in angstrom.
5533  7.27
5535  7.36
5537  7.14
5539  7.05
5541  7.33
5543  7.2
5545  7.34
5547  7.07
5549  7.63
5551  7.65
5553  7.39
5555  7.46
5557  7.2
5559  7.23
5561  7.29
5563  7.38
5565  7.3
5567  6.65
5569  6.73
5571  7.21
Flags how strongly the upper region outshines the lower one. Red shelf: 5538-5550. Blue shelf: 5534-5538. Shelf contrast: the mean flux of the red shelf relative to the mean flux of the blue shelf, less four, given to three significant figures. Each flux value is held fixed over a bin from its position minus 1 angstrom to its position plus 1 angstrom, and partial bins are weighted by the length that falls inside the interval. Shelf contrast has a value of -3.00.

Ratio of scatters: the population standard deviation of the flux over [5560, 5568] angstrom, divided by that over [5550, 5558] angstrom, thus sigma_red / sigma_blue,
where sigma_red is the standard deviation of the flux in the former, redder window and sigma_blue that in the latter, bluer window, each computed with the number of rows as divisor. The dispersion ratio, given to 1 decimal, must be 1.8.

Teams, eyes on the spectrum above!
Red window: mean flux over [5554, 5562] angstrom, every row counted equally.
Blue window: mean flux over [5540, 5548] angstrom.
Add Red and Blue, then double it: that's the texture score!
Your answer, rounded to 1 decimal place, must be 29.1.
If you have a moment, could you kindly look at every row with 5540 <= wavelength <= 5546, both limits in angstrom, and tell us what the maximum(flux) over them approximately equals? 7.34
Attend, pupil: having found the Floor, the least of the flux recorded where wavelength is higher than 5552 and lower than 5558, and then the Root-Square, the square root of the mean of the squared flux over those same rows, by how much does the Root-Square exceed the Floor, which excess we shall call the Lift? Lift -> 0.15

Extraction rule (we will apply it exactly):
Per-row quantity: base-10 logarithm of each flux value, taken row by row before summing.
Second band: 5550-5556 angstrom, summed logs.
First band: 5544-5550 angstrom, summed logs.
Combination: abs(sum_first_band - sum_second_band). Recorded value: 0.027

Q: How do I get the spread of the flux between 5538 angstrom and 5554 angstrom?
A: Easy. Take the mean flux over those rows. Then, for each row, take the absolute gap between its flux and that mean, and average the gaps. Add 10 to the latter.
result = 10.17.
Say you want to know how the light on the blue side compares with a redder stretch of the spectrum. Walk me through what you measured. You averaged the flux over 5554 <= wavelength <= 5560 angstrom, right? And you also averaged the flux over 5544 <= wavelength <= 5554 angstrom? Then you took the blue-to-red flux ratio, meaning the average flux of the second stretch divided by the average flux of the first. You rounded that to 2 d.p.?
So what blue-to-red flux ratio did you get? 1.02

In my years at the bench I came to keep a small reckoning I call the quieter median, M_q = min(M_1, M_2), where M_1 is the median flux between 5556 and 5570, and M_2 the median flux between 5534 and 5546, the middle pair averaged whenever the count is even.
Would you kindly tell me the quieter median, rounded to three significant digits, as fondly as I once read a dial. 7.23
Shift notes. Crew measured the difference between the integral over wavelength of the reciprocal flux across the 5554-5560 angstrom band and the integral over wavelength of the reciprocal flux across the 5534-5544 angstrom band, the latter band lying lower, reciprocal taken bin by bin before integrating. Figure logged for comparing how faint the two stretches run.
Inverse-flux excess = -0.56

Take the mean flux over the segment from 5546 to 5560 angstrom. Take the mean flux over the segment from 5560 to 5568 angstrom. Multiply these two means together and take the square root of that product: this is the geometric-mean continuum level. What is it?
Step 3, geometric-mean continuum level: 7.26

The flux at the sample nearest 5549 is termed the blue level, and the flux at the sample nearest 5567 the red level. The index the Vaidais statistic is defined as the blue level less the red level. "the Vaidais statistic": 1.0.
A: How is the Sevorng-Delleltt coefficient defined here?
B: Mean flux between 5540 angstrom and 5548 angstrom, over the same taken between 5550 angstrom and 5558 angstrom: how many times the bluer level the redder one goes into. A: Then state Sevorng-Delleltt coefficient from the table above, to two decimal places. 0.97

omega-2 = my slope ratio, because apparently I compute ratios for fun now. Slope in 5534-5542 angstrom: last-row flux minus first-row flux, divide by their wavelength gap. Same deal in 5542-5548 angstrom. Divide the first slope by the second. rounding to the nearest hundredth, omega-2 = 0.15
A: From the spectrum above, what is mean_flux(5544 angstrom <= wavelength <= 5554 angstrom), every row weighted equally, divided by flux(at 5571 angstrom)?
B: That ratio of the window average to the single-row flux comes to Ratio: 1.03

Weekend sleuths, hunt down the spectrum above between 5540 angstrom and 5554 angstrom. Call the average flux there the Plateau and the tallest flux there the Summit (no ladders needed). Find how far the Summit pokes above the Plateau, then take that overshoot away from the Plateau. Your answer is 7.10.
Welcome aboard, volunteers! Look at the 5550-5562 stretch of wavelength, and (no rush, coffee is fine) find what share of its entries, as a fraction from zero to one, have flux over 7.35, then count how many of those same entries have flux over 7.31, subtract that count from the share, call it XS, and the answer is -2.5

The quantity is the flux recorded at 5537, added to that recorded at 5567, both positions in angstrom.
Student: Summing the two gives 13.8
